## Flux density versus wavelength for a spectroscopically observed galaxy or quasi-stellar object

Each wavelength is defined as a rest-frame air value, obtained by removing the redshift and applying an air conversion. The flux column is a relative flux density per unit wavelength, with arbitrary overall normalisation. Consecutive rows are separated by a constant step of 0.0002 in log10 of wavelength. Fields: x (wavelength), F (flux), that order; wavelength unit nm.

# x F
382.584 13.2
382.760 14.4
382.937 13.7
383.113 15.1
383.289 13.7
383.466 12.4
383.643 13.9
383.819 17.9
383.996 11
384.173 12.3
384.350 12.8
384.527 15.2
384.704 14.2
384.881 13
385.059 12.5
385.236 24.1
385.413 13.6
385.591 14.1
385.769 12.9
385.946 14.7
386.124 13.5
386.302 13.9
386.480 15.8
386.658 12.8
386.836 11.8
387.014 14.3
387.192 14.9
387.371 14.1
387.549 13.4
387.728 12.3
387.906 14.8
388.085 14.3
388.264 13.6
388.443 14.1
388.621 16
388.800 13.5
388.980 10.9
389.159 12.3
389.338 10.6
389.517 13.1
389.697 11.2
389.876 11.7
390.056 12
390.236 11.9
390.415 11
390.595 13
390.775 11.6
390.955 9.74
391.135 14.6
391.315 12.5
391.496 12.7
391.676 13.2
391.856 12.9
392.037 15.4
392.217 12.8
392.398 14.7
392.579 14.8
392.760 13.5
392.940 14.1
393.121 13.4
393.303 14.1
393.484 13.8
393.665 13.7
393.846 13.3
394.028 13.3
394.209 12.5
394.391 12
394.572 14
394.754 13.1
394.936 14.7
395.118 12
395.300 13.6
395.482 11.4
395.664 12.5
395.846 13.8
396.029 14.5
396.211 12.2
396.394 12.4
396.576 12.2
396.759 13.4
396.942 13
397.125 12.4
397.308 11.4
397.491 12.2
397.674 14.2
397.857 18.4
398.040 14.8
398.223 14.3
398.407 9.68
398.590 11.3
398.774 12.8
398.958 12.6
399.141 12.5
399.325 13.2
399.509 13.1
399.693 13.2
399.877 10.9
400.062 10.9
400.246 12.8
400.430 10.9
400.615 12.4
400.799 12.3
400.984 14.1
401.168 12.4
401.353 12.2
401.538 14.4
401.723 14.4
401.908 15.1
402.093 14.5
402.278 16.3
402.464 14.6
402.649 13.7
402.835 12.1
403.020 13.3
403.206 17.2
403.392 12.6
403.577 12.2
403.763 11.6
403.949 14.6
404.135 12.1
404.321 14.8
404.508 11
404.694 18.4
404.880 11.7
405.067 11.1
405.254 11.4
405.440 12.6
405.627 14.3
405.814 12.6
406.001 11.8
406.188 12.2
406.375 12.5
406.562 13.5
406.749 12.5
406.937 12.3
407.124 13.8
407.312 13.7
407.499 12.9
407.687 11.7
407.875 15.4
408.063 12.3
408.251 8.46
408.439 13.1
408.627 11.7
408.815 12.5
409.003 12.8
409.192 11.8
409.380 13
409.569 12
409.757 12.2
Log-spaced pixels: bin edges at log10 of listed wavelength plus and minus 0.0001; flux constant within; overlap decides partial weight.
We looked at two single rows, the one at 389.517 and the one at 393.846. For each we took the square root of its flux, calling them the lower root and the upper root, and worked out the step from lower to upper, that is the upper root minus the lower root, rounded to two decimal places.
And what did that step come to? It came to 0.03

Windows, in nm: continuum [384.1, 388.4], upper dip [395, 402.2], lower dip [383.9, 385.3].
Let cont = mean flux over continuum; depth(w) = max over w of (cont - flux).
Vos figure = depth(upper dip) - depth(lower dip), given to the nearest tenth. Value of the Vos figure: 1.3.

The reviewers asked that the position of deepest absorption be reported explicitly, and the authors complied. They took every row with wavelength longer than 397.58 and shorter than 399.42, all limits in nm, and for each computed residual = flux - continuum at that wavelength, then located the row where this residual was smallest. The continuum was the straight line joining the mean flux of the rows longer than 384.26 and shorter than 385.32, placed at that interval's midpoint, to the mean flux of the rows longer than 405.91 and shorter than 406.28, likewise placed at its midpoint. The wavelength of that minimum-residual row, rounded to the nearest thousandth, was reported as 398.407 nm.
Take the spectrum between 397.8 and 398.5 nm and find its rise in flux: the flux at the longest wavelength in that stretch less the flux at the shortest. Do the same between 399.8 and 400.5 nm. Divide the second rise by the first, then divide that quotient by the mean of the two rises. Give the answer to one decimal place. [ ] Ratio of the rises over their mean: 0.0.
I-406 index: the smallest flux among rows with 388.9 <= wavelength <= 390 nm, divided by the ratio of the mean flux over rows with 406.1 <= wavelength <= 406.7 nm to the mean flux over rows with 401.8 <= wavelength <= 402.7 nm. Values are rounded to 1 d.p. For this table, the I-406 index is 12.4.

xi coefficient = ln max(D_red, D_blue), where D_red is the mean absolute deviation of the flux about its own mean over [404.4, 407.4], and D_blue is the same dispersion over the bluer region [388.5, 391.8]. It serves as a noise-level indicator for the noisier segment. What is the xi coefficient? 0.17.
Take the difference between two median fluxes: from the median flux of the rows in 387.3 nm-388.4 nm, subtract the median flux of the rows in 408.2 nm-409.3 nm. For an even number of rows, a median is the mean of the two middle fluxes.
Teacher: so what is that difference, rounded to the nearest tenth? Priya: 1.7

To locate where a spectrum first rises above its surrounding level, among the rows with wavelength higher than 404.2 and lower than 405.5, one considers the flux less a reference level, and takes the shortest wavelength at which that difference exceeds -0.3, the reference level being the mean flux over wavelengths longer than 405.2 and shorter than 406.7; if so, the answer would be 404.321 nm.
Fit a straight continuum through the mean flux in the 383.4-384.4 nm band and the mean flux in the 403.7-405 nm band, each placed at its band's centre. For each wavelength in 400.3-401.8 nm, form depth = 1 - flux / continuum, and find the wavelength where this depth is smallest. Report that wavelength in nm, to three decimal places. 401.538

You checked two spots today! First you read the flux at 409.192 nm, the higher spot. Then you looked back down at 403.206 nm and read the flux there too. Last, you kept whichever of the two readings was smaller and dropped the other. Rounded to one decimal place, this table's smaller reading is 11.8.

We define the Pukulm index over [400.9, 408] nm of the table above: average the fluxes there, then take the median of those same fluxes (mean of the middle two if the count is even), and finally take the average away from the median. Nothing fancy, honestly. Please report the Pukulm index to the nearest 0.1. -0.6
